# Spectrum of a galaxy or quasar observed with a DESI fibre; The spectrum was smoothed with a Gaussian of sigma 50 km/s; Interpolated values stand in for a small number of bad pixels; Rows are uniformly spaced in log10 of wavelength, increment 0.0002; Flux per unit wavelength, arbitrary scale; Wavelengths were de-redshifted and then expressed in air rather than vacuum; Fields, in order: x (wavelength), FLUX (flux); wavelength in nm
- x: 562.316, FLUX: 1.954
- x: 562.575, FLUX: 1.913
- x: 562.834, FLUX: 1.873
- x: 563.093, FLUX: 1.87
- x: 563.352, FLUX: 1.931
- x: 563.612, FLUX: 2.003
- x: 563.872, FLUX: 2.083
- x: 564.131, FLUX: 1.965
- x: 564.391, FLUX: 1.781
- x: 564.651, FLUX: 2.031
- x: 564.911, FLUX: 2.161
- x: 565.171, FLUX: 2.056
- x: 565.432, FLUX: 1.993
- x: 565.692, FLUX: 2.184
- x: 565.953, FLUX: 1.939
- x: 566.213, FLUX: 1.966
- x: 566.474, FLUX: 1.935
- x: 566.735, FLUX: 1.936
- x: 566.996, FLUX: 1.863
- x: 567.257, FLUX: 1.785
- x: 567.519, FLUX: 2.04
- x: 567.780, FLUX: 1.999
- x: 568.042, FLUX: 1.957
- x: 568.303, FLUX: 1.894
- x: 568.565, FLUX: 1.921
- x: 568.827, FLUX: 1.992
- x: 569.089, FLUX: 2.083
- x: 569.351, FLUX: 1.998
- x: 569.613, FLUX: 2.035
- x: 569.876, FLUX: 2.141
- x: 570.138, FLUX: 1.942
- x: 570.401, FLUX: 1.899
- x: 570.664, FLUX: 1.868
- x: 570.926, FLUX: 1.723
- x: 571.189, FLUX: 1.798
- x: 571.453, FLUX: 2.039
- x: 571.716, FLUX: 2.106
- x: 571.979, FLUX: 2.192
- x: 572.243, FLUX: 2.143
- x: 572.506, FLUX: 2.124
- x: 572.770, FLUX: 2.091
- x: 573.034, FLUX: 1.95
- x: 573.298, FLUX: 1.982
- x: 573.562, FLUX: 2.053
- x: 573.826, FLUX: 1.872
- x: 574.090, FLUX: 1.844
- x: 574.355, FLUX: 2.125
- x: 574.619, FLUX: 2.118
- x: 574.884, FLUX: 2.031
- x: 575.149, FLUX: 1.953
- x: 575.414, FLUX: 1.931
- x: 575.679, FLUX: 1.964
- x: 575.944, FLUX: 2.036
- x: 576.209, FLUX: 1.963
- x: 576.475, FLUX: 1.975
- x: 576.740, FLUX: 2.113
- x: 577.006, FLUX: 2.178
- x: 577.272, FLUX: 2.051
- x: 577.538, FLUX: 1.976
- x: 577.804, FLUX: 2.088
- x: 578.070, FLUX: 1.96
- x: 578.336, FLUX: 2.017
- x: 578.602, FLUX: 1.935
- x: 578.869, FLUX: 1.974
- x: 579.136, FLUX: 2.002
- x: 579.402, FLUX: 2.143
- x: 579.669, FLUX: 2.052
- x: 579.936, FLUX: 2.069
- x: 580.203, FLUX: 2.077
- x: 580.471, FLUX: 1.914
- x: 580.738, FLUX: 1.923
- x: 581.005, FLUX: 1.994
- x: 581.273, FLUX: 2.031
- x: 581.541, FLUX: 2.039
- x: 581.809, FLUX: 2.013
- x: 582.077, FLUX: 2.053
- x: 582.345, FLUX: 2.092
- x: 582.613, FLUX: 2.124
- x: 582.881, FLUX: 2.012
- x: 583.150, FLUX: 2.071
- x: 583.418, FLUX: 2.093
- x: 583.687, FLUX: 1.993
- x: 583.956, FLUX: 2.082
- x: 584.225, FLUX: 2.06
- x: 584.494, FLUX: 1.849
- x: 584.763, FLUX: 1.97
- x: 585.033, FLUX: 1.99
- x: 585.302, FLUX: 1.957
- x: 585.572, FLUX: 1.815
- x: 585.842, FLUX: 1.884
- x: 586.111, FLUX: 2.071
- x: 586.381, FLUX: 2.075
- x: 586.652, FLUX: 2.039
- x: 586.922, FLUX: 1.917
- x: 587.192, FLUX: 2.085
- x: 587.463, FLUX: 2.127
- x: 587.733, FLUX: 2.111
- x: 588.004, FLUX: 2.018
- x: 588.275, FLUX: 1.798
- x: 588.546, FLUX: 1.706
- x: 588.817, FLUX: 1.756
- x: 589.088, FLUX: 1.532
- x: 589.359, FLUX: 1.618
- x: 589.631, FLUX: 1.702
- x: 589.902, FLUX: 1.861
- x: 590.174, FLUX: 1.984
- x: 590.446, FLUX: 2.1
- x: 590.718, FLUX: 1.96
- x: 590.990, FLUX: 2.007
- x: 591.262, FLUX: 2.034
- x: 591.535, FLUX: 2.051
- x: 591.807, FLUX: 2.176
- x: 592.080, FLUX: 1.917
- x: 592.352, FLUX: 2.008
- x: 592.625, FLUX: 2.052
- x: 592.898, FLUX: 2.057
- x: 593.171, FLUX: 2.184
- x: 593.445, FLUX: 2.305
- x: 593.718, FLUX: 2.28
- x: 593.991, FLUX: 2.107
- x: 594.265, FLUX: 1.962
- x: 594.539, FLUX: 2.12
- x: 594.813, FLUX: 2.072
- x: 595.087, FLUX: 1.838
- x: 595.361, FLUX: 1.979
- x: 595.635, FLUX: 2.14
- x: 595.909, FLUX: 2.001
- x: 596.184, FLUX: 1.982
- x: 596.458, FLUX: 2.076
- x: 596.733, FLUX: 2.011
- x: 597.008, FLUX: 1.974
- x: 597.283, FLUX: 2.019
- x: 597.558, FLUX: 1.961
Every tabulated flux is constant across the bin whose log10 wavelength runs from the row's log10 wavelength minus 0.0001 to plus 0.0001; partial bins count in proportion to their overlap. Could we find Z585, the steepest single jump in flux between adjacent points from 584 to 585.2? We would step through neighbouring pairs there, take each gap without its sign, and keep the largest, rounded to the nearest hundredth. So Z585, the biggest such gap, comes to 0.21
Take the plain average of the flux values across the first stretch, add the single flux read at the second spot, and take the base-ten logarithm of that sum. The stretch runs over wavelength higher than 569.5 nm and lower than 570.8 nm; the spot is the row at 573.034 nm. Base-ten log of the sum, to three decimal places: 0.594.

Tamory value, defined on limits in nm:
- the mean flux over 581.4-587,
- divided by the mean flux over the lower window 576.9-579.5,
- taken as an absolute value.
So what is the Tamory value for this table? 0.99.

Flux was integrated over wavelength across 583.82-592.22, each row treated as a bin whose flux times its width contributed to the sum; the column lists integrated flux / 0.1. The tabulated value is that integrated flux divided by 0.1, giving 163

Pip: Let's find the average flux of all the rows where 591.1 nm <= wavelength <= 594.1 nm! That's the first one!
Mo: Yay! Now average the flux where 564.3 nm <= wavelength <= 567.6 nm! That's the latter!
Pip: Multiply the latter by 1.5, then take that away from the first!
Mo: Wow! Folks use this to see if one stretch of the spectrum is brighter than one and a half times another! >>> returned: -0.86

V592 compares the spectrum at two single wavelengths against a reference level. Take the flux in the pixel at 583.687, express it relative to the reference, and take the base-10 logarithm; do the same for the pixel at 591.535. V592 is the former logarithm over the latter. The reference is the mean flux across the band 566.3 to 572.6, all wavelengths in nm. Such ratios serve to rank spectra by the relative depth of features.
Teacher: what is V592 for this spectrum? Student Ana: 0.2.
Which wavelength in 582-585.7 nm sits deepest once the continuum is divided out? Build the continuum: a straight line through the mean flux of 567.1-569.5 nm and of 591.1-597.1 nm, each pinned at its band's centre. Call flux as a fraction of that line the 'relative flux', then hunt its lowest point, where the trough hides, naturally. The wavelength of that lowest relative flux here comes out 585.572 nm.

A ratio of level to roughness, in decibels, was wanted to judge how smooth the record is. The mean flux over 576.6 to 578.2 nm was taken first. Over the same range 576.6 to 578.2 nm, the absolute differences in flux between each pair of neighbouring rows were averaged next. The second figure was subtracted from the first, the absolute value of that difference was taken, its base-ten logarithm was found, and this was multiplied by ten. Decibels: 2.92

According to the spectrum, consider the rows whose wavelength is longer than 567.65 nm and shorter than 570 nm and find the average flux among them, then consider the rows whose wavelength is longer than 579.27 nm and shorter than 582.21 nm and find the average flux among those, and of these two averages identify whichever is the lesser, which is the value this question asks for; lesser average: 2.00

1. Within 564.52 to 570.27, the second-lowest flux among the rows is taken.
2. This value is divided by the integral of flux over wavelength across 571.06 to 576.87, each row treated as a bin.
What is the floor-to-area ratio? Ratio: 0.159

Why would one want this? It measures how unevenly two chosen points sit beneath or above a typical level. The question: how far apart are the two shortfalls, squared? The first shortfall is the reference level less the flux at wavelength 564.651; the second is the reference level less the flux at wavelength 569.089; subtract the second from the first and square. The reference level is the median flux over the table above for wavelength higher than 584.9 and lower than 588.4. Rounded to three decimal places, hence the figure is 0.003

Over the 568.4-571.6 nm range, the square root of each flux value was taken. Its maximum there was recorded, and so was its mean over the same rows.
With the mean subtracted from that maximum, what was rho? 0.066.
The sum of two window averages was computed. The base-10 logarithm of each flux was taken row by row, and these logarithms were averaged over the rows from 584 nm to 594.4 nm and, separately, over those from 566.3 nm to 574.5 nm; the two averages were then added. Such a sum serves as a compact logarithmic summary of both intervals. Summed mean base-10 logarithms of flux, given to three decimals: 0.590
